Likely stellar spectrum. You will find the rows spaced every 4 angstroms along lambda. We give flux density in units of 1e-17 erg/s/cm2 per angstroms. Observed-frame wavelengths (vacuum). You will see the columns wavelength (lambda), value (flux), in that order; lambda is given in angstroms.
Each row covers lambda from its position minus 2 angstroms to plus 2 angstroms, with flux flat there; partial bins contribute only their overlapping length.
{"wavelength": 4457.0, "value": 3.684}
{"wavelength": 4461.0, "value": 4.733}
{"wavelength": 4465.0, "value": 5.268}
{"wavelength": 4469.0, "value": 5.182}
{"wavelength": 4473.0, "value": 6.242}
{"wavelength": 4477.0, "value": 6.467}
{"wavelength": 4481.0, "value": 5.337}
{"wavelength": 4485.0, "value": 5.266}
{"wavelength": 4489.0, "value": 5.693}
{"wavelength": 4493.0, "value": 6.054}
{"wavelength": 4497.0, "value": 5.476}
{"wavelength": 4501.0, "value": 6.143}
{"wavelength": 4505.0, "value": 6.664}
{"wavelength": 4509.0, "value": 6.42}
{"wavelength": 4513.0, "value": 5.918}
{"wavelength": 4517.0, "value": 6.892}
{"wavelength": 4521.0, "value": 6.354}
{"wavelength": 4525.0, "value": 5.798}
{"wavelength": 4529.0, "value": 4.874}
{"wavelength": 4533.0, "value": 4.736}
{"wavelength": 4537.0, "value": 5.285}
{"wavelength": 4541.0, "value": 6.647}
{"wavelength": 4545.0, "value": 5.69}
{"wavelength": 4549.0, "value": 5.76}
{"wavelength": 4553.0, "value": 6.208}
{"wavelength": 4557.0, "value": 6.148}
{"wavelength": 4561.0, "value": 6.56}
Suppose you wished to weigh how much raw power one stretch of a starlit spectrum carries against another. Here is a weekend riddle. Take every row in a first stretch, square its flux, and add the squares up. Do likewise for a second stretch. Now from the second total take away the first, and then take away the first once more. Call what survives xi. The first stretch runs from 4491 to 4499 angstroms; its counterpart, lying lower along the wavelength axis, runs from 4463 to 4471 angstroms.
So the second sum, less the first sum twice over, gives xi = -79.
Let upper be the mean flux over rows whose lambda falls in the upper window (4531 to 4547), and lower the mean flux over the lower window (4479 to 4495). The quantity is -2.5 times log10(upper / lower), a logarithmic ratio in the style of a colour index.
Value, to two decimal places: 0.00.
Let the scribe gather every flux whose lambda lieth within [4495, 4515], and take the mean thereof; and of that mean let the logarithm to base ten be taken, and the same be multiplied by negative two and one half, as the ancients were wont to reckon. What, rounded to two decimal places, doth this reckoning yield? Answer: -1.97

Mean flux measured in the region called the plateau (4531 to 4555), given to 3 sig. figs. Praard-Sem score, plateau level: 5.72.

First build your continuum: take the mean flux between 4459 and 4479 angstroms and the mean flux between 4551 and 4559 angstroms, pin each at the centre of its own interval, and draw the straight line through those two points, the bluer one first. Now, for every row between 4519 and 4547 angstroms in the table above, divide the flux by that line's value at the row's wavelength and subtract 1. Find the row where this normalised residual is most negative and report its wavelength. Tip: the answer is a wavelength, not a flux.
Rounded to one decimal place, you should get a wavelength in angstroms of 4533.0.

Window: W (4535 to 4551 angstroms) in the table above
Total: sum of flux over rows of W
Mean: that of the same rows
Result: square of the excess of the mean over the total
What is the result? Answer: 308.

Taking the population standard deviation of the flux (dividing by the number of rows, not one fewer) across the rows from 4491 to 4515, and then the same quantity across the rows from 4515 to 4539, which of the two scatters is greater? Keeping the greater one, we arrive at 0.78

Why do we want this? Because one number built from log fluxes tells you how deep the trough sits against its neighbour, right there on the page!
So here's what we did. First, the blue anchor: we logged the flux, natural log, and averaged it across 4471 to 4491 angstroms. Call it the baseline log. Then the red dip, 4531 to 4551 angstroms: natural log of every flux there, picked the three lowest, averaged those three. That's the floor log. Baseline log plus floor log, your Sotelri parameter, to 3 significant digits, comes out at 3.41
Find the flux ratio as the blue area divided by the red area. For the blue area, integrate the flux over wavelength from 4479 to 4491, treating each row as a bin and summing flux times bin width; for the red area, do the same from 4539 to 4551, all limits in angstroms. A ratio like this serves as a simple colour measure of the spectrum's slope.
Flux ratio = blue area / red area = 0.900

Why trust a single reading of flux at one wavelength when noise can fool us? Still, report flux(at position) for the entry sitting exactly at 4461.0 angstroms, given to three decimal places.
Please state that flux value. 4.733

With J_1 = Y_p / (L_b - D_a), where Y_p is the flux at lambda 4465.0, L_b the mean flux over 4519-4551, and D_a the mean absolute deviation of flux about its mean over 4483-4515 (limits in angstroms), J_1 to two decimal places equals 1.00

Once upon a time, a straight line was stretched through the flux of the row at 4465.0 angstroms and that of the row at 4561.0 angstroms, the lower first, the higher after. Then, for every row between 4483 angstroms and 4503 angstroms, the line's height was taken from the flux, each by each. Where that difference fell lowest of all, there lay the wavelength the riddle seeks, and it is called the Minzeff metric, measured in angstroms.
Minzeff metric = 4485.0 angstroms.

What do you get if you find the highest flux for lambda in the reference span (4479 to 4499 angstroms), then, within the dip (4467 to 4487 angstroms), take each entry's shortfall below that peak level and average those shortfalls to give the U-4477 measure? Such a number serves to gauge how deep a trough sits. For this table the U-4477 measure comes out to 0.36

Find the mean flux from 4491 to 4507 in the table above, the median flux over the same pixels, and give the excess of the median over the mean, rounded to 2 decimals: 0.01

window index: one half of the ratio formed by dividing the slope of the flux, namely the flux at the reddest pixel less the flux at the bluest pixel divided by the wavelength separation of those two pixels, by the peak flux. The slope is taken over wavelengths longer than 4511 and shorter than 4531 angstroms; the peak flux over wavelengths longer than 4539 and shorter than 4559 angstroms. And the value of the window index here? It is -0.005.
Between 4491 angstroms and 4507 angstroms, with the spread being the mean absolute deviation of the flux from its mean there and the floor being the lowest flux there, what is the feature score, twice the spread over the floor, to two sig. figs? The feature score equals 0.12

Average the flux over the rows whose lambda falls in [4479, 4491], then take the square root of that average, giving 2.33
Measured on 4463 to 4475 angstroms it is 2.36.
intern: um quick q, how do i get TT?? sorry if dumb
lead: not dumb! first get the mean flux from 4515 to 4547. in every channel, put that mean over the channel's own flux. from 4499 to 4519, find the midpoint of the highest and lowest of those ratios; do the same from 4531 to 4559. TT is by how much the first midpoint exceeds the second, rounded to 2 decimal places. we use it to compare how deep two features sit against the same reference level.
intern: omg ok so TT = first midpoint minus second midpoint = -0.14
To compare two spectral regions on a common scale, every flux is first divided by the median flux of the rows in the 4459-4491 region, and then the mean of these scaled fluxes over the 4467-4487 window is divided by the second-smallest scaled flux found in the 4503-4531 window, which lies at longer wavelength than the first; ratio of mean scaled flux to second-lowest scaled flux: 0.98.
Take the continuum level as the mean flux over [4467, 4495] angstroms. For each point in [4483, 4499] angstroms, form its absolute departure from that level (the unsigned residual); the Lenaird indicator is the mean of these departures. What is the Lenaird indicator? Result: 0.28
